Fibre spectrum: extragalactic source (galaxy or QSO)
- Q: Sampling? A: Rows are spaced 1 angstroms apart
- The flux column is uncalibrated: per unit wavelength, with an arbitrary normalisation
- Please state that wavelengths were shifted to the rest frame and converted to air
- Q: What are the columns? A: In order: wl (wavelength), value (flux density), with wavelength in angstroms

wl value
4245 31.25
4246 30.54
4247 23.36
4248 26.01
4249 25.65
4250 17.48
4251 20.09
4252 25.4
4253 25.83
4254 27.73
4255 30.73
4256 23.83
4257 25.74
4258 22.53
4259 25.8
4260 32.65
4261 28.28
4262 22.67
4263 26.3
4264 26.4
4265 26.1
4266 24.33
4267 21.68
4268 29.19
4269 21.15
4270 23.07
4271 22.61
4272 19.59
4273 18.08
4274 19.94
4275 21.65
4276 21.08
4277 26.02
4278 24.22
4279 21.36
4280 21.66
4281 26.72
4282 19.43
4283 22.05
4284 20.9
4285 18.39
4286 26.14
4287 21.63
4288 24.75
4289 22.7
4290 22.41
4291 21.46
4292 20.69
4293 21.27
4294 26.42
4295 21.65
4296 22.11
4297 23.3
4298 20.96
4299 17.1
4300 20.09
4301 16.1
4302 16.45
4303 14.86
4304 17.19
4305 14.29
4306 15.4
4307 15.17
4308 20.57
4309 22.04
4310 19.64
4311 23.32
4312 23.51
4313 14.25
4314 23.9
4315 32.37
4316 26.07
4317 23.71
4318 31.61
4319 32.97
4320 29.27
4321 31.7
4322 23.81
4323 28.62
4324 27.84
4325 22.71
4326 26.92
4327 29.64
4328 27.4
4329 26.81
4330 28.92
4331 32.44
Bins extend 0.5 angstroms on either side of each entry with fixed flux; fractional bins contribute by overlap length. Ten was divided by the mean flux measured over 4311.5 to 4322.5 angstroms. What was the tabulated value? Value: 0.375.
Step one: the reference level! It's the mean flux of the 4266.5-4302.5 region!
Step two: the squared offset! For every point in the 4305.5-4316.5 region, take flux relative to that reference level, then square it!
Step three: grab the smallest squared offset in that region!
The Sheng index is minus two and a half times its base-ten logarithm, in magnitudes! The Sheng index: 2.9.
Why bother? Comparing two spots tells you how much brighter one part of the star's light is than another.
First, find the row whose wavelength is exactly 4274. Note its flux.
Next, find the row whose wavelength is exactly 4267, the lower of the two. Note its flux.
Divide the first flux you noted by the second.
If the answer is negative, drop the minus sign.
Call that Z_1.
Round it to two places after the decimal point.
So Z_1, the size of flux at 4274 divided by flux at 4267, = 0.92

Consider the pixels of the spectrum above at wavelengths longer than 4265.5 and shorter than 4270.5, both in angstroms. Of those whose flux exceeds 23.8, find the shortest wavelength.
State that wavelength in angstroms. 4266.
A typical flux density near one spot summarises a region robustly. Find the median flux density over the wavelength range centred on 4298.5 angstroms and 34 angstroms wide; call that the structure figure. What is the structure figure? 21.1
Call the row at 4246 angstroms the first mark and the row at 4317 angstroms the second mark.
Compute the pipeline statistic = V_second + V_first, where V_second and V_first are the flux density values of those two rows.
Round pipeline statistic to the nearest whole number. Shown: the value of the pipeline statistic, 54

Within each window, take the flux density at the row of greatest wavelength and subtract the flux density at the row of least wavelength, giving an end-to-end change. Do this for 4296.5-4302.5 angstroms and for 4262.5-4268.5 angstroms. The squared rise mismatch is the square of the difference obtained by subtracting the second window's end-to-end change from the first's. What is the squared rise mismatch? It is 95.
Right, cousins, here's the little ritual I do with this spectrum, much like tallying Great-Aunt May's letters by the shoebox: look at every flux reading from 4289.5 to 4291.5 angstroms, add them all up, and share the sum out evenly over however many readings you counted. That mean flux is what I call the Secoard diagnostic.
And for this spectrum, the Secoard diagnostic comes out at 22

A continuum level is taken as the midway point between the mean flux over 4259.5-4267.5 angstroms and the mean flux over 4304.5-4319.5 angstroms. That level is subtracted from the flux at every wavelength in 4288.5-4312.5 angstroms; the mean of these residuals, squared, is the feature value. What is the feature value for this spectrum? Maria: 19.1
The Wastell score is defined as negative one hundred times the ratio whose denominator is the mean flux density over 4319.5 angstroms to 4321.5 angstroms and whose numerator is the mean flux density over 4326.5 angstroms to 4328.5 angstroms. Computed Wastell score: -94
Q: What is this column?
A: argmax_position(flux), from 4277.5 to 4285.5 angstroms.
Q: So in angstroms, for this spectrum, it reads 4281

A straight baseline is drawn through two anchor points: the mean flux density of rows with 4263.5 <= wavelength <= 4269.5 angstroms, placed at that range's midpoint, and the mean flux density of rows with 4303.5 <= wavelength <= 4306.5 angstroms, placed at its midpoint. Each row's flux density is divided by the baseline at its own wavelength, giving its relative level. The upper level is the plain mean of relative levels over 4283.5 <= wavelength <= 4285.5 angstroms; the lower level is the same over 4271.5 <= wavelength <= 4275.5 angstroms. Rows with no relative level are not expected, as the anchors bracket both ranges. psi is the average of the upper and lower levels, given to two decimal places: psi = 0.91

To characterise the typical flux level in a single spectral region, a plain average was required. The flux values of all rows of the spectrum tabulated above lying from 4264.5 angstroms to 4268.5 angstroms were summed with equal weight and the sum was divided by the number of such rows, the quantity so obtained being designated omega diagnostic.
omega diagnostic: 25.3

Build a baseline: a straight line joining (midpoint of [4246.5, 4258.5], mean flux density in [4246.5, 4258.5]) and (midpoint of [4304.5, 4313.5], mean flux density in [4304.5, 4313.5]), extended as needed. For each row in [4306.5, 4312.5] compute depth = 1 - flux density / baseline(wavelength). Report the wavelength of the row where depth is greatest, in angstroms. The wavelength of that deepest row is 4307 angstroms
